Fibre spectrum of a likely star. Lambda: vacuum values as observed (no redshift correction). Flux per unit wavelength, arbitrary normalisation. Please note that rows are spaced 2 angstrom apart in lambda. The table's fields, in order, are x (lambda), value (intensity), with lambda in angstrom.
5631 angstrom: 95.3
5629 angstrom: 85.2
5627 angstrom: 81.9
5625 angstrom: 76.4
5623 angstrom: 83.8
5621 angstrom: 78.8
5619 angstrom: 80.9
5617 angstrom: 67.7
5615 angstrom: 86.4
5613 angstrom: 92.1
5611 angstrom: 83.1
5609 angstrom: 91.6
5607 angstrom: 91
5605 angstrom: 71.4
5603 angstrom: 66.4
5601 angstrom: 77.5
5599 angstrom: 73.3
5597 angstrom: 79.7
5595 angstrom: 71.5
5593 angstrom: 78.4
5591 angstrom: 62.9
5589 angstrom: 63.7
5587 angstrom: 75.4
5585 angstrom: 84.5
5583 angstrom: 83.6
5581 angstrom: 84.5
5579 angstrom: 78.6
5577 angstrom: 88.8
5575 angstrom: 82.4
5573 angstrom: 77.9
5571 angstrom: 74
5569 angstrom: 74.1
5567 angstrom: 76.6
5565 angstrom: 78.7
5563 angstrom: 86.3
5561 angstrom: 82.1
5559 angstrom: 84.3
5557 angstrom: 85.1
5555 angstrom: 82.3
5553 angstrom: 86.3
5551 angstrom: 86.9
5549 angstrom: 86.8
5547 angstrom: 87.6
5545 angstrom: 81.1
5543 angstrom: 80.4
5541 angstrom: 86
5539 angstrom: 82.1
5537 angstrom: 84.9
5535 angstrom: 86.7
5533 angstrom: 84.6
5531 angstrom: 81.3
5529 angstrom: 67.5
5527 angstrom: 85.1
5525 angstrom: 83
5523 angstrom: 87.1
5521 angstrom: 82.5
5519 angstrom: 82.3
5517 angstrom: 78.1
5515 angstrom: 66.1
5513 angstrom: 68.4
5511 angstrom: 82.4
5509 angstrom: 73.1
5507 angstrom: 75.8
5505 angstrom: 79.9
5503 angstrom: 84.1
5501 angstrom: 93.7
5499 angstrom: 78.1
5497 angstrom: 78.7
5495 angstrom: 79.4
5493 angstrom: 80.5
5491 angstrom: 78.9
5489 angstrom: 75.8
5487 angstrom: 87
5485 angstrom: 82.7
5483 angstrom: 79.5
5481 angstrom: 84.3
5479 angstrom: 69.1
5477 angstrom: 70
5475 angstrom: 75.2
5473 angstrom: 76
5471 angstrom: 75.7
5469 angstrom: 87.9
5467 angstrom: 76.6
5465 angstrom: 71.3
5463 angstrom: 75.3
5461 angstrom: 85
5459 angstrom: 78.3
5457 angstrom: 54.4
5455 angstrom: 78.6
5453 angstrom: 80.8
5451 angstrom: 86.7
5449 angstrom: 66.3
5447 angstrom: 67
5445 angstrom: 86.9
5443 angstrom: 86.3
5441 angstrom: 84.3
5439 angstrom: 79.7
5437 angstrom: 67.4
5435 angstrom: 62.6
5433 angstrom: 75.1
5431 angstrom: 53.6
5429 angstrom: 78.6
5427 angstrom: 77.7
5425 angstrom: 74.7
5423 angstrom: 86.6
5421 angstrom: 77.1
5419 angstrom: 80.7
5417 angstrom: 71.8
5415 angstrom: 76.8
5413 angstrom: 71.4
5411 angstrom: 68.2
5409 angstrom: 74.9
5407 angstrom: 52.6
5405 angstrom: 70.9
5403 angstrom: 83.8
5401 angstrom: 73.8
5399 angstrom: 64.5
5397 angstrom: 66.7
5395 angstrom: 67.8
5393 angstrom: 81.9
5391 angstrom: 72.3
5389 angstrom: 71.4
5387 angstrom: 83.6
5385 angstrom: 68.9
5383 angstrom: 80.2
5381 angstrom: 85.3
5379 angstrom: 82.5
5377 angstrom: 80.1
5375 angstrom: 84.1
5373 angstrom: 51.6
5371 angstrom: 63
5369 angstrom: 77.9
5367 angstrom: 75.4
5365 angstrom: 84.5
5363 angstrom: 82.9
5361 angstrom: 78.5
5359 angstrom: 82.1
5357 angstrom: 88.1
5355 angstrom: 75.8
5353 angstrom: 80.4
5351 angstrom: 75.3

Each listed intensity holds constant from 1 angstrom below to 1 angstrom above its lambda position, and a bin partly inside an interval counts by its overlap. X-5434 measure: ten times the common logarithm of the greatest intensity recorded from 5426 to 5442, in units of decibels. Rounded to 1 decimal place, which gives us 19.3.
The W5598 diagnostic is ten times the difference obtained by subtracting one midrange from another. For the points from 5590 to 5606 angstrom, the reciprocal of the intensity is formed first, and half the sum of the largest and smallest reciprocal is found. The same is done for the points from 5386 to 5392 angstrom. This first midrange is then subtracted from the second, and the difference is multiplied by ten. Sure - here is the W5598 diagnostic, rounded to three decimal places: -0.012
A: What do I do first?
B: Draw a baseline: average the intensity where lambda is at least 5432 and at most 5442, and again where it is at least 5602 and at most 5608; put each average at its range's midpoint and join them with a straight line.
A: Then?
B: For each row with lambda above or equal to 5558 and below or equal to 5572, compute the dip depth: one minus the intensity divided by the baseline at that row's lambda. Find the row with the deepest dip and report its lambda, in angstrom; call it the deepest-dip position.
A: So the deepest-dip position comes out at 5571 angstrom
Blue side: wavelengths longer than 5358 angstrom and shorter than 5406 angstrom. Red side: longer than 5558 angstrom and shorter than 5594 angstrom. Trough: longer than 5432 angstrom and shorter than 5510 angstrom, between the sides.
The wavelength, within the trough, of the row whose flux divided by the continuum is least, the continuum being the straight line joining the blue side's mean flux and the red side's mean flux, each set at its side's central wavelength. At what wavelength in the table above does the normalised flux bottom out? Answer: 5457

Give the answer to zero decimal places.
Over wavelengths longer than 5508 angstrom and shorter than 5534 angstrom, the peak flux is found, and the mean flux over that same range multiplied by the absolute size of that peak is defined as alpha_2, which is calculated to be 6844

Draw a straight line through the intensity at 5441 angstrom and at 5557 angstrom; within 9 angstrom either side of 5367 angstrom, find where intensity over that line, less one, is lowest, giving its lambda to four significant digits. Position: 5373 angstrom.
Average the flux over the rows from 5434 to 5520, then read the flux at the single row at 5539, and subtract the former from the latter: 4.7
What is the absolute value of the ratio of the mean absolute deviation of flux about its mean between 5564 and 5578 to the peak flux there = 0.043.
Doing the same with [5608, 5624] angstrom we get 0.059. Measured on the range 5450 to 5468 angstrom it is 0.072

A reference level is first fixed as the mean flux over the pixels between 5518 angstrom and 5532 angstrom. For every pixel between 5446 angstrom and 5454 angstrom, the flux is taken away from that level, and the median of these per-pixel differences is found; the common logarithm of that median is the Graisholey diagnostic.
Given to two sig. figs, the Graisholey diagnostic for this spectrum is 0.87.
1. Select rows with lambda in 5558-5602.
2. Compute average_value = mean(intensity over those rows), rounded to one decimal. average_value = 78.1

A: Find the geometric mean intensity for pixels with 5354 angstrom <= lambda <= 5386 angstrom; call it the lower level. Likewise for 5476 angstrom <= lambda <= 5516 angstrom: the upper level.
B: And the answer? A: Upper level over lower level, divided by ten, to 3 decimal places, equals 0.102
